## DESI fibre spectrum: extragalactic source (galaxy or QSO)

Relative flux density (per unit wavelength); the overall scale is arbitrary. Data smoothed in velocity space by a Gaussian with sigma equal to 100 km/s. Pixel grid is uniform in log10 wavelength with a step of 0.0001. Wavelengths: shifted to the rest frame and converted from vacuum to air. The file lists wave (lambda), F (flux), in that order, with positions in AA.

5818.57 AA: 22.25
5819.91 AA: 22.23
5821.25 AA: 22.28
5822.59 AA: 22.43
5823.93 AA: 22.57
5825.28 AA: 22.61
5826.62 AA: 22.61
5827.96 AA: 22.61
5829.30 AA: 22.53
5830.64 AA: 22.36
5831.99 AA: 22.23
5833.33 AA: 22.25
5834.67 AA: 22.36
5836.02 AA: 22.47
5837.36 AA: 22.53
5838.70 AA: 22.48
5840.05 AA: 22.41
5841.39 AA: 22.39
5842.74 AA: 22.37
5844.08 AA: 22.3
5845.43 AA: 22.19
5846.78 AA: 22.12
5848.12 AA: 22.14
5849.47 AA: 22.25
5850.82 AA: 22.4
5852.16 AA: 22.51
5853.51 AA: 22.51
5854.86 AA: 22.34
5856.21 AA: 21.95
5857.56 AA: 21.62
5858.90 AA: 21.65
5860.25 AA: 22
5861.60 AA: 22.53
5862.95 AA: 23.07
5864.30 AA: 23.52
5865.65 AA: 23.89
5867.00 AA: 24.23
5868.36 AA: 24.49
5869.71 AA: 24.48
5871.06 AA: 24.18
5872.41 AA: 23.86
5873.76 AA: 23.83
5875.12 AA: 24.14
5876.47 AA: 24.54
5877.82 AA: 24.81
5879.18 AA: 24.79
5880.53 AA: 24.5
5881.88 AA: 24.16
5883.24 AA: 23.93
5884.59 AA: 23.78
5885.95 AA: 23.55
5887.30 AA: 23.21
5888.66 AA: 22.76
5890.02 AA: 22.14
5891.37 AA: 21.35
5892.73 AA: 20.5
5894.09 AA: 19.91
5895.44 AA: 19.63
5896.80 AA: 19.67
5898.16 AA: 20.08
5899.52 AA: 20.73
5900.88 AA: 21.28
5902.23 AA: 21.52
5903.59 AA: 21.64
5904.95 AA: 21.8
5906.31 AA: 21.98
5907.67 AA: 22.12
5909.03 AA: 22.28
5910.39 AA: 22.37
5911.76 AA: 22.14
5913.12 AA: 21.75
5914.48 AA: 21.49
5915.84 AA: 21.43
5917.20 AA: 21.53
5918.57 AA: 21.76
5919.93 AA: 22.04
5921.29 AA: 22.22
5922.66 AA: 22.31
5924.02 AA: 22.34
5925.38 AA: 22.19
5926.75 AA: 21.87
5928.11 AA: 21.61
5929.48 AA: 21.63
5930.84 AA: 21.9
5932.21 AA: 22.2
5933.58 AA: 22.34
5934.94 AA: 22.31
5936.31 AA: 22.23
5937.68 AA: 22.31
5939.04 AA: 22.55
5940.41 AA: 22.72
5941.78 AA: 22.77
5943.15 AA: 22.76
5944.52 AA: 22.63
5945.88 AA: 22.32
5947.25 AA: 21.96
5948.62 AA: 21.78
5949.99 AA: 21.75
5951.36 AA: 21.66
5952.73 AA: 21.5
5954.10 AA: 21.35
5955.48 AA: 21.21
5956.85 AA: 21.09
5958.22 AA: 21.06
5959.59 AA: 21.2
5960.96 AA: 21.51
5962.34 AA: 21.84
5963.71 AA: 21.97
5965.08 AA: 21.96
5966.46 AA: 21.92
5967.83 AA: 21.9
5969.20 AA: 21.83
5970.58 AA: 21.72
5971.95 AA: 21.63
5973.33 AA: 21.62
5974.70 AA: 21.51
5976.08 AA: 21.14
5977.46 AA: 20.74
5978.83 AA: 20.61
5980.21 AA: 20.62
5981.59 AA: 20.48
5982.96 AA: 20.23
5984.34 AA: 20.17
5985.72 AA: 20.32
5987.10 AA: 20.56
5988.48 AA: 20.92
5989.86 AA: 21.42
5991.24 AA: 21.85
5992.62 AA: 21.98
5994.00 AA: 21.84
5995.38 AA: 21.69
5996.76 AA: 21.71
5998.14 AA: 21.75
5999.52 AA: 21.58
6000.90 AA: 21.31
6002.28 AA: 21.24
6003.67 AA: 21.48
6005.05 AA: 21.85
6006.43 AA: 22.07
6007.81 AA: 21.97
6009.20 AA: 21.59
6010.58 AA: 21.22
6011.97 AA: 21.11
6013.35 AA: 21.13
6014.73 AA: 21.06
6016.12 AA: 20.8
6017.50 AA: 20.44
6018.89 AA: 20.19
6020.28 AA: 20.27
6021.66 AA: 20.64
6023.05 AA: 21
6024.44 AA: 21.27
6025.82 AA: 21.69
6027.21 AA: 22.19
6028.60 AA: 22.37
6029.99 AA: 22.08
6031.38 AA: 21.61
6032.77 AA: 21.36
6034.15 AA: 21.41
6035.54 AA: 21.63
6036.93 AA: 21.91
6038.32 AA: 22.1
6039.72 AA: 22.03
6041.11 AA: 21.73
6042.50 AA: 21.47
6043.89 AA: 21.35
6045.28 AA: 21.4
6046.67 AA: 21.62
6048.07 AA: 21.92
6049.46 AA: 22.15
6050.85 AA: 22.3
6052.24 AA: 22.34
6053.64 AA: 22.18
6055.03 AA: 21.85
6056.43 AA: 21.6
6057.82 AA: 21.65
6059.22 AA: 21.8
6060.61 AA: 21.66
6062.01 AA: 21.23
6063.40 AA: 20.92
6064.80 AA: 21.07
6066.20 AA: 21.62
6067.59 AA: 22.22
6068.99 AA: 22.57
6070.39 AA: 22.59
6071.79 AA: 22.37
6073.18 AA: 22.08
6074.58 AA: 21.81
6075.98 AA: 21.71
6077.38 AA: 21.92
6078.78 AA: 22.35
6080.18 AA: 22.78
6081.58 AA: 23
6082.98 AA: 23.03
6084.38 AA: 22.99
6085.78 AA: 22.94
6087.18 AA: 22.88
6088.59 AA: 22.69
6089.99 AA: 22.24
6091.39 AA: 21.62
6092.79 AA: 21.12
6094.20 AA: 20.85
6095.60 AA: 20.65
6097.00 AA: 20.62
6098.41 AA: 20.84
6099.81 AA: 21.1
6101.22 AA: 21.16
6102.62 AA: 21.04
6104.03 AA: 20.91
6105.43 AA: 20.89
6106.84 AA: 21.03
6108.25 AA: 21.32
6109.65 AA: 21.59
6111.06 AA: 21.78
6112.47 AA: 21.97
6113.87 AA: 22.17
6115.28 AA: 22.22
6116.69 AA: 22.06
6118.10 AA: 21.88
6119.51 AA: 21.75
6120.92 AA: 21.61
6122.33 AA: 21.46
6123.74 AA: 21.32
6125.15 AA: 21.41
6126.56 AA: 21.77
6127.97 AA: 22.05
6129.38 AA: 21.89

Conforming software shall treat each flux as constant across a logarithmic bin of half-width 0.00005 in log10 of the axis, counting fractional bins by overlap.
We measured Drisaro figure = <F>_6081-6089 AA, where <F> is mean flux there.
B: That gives 22.9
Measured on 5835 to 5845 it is 22.4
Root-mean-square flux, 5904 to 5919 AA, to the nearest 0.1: 21.9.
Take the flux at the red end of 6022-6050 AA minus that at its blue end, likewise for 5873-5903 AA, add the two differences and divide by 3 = -0.4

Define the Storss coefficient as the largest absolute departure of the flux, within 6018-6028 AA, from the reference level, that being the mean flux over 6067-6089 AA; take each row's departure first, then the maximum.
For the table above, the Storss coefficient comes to 2.3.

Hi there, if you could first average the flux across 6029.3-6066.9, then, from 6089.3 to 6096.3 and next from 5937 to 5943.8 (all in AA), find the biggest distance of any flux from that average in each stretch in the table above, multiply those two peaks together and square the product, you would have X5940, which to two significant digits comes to 1.3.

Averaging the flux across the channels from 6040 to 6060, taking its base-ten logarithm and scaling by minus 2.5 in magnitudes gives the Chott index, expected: -3.35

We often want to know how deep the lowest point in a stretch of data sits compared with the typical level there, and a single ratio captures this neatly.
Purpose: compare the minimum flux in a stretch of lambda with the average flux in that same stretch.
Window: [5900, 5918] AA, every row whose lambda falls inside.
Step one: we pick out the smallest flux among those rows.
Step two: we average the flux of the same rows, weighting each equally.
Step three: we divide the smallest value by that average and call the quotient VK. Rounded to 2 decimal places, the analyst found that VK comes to 0.98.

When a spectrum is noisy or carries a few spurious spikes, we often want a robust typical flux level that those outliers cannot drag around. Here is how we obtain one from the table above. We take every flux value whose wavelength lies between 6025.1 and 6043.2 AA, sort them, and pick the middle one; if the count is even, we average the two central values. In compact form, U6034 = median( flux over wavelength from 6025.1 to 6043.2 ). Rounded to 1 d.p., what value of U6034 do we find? 21.7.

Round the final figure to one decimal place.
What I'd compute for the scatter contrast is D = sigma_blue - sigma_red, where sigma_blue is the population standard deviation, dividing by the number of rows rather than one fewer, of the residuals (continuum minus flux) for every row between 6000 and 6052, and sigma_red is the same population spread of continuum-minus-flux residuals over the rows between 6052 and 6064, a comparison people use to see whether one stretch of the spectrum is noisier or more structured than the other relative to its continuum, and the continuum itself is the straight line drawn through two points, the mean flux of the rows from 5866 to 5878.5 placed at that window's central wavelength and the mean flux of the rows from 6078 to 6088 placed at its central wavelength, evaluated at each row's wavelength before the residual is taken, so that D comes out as 0.2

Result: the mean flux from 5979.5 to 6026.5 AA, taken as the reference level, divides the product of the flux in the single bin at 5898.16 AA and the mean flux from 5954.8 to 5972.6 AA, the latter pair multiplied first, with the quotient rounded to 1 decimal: 20.5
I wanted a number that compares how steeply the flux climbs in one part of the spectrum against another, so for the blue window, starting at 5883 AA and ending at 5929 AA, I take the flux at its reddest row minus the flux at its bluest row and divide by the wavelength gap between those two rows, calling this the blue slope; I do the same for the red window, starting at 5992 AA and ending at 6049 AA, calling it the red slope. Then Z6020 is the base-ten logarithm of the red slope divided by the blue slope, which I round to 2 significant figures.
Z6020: -1.7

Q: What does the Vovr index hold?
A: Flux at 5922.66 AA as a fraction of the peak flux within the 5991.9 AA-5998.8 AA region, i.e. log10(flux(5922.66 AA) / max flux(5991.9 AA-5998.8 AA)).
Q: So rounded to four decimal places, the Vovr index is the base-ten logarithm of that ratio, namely 0.0065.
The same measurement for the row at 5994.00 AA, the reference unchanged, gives -0.0028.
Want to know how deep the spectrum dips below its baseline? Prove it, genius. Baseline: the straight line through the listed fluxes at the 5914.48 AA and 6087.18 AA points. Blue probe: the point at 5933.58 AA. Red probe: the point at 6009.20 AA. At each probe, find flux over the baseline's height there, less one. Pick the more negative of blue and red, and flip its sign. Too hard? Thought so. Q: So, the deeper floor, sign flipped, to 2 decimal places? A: 0.03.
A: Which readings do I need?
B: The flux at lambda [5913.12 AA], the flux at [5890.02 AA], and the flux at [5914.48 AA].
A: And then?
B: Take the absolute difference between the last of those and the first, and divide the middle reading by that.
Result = 85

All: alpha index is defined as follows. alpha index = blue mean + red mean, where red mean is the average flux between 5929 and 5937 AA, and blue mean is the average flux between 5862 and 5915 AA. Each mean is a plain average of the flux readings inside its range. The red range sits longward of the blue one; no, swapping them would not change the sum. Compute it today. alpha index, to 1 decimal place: 44.8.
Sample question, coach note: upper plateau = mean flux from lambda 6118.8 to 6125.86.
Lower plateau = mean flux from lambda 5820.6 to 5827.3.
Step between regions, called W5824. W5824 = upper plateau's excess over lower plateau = -1.0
